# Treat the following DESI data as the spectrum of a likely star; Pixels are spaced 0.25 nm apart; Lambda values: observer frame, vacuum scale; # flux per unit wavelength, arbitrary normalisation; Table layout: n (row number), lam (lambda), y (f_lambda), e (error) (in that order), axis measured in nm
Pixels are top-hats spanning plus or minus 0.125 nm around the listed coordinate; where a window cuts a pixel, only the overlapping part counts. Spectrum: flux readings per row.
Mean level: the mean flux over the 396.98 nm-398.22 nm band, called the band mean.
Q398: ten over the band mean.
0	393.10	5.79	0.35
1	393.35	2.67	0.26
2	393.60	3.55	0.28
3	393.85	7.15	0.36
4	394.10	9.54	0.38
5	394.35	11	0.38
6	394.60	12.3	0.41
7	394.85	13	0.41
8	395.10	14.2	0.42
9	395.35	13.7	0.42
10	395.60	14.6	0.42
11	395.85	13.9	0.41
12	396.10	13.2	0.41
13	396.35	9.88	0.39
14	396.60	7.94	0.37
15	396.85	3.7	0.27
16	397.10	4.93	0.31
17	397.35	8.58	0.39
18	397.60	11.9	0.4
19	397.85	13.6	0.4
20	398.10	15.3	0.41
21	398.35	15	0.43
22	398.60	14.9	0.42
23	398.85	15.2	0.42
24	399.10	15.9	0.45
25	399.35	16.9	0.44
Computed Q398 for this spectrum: 0.9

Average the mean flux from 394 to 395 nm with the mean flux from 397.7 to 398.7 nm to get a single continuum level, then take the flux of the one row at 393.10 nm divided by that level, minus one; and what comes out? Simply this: -0.6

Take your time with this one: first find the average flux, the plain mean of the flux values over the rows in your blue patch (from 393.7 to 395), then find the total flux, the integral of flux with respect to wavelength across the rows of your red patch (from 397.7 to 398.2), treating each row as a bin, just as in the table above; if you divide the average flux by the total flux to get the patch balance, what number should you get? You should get 1.5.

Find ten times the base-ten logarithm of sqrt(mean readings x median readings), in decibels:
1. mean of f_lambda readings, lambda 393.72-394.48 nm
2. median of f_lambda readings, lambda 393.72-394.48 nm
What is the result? 9.7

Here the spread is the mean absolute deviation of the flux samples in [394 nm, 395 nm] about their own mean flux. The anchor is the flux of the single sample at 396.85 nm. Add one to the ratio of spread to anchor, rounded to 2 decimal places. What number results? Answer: 1.32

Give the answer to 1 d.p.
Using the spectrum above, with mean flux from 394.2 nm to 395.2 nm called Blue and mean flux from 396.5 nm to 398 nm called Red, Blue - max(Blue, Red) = 0.0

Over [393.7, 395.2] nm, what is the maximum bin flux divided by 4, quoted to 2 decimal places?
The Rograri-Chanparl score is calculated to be 3.55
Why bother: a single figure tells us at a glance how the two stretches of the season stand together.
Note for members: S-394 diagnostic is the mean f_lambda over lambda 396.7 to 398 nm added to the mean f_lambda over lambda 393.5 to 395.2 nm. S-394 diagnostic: 19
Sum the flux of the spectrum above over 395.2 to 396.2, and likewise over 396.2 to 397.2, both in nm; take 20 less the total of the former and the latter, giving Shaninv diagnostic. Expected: -62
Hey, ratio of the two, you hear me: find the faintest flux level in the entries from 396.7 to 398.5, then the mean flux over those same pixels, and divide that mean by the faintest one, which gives 2.8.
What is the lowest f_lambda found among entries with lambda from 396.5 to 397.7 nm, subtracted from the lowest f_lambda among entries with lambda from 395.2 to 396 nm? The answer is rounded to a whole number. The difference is 10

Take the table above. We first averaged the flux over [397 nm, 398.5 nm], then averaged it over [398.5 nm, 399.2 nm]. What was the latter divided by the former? 1.3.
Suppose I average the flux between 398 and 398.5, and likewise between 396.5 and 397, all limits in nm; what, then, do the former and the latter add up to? 21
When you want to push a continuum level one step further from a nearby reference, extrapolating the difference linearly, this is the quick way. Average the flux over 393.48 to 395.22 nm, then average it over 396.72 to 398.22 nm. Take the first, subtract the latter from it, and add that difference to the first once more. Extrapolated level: 11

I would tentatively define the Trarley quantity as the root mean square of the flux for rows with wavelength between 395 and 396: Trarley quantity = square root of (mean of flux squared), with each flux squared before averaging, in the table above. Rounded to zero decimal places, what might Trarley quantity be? 14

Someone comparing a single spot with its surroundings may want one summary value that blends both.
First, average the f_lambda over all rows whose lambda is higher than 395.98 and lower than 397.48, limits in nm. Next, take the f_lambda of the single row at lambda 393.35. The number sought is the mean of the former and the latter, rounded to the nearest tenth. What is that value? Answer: 5.4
